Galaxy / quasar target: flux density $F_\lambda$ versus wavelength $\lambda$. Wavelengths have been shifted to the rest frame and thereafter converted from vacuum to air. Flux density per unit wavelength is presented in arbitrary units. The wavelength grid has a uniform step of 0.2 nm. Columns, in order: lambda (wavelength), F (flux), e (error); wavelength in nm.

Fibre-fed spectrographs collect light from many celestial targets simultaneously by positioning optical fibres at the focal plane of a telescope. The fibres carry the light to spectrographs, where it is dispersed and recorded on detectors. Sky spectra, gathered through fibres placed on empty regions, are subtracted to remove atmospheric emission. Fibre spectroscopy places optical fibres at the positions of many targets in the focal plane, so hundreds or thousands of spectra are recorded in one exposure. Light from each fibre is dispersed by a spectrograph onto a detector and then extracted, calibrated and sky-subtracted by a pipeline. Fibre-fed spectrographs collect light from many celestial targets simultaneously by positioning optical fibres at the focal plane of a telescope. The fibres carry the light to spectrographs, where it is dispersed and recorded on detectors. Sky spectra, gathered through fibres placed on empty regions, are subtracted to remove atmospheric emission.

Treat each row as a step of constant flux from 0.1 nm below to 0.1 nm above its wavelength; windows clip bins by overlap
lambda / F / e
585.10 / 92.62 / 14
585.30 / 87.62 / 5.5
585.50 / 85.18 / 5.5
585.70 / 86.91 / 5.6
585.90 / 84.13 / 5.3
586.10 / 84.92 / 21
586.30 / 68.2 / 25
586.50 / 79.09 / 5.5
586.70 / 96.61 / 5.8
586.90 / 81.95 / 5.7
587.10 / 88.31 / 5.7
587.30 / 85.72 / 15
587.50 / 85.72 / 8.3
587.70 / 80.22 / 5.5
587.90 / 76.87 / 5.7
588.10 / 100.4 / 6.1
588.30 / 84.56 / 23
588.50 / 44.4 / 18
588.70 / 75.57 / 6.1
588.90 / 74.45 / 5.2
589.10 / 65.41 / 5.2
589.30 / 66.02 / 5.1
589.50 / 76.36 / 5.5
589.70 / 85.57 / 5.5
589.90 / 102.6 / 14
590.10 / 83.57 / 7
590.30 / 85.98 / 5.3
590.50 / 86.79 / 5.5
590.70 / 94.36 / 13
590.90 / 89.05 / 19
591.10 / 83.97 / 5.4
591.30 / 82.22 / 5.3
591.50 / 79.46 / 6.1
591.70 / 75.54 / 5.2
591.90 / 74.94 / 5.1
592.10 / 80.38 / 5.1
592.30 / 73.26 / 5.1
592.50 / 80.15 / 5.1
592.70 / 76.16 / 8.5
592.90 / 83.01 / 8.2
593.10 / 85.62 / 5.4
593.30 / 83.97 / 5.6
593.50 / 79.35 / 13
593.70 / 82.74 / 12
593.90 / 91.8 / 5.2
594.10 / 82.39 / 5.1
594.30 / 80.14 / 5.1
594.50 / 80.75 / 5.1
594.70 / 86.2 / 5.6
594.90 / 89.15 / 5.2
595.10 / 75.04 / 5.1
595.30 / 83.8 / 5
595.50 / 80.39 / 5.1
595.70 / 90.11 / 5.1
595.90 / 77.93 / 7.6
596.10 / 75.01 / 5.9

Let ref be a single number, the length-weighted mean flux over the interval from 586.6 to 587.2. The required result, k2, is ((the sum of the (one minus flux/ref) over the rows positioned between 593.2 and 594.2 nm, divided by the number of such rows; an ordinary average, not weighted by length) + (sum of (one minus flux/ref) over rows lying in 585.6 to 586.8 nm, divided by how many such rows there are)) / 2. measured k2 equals 0.06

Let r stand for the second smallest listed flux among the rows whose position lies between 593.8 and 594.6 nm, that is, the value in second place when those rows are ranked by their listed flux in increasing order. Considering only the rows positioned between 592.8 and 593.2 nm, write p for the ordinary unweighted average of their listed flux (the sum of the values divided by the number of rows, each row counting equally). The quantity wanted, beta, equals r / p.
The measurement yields 0.96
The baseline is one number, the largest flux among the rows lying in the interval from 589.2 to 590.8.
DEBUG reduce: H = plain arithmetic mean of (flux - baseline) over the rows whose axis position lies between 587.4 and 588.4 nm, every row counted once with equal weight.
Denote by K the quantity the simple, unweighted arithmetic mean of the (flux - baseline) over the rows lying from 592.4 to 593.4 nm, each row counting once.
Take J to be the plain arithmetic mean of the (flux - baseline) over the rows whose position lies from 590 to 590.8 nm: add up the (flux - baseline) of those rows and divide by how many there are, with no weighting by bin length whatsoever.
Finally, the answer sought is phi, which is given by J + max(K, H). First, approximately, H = -17.0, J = -14.9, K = -20.8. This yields -32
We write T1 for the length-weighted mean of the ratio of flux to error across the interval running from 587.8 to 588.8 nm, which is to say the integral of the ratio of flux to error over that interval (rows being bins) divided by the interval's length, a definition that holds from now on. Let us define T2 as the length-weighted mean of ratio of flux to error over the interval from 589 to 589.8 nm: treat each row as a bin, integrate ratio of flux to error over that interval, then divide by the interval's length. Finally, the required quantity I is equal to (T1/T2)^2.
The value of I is 0.5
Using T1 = 10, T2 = 14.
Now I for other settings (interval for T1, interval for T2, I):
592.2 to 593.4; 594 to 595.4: 0.7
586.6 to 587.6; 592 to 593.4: 0.8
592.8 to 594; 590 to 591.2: 1.0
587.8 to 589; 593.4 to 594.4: 0.7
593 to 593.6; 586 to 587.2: 1.2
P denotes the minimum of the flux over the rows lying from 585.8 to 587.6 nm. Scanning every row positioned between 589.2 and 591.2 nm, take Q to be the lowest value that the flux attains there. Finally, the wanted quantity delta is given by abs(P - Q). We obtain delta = 2.2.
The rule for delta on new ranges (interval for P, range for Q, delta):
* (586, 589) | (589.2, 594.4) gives 21.6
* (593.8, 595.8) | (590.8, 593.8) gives 1.8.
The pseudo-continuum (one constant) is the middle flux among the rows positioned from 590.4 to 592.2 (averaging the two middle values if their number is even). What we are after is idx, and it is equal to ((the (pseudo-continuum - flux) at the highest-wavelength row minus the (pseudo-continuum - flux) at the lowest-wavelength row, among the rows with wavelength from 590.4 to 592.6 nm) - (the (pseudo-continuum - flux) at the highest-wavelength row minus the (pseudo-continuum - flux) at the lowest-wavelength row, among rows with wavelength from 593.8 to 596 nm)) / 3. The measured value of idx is -2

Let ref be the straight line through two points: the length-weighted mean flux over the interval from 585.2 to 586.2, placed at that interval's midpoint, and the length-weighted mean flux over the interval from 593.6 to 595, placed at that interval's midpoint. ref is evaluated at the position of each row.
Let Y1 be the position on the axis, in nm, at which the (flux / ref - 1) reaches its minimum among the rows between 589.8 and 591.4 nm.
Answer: 591.30 nm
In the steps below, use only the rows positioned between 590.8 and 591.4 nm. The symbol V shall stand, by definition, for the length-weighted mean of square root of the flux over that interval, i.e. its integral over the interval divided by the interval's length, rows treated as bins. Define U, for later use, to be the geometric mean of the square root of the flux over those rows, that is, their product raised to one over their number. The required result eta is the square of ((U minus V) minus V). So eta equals 85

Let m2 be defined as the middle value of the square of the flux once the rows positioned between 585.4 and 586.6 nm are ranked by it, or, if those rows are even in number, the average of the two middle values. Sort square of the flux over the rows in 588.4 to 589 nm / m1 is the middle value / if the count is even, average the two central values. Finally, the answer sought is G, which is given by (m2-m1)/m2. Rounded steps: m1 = 5543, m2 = 7145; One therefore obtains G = 0.22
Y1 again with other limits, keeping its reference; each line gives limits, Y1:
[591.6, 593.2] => 592.30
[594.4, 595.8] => 595.10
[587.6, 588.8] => 588.50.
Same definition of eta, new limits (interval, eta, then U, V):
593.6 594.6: 84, 9.14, 9.14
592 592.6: 78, 8.82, 8.83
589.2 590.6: 84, 9.12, 9.14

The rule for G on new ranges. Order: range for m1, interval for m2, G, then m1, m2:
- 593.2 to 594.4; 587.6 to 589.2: -0.17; 6817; 5810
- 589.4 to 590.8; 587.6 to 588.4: -0.09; 7393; 6793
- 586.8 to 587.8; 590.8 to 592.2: -0.14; 7348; 6461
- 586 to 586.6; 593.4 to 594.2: 0.08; 6255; 6817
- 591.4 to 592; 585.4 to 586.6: 0.20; 5706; 7145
